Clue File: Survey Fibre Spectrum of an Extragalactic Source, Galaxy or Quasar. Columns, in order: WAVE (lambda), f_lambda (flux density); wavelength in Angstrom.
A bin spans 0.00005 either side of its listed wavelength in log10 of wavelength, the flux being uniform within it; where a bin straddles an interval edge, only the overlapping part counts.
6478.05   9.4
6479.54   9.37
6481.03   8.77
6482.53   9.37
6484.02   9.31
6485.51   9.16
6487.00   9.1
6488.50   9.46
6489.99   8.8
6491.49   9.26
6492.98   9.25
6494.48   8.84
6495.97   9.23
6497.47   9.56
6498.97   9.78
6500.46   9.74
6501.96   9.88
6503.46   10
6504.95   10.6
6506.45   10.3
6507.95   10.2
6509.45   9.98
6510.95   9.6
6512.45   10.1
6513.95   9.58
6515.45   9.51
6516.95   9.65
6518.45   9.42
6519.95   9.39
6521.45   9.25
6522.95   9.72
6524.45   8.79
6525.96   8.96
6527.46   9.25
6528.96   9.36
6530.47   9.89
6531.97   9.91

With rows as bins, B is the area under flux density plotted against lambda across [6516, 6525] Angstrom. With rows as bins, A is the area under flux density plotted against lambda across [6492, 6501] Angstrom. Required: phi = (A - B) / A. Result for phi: 0.000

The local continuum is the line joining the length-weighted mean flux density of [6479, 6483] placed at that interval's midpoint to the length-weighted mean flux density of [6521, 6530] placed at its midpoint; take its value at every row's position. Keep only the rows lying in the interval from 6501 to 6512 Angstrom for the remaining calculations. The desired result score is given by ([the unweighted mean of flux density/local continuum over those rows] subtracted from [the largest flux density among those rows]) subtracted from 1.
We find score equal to -8.50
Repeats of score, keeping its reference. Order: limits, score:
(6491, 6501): -7.76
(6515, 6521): -7.62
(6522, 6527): -7.73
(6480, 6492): -7.46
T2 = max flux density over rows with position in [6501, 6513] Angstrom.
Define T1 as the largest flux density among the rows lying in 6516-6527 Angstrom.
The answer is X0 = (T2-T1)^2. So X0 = 0.77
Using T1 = 9.72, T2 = 10.6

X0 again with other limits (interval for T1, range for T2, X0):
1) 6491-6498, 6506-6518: 0.55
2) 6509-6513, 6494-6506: 0.25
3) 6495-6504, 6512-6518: 0.01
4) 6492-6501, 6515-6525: 0.00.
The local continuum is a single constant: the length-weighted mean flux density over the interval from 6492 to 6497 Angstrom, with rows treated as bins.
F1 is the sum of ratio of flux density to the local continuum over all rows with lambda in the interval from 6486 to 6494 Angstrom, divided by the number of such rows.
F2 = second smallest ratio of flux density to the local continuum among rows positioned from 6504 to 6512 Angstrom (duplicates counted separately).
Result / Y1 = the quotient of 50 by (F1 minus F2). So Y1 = -567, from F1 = 1.00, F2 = 1.09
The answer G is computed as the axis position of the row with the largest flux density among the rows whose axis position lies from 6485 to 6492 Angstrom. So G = 6488.50 Angstrom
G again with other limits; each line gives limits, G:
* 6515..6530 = 6522.95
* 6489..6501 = 6498.97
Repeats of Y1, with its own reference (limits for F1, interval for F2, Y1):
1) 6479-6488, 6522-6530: 2078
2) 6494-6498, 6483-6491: 4156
